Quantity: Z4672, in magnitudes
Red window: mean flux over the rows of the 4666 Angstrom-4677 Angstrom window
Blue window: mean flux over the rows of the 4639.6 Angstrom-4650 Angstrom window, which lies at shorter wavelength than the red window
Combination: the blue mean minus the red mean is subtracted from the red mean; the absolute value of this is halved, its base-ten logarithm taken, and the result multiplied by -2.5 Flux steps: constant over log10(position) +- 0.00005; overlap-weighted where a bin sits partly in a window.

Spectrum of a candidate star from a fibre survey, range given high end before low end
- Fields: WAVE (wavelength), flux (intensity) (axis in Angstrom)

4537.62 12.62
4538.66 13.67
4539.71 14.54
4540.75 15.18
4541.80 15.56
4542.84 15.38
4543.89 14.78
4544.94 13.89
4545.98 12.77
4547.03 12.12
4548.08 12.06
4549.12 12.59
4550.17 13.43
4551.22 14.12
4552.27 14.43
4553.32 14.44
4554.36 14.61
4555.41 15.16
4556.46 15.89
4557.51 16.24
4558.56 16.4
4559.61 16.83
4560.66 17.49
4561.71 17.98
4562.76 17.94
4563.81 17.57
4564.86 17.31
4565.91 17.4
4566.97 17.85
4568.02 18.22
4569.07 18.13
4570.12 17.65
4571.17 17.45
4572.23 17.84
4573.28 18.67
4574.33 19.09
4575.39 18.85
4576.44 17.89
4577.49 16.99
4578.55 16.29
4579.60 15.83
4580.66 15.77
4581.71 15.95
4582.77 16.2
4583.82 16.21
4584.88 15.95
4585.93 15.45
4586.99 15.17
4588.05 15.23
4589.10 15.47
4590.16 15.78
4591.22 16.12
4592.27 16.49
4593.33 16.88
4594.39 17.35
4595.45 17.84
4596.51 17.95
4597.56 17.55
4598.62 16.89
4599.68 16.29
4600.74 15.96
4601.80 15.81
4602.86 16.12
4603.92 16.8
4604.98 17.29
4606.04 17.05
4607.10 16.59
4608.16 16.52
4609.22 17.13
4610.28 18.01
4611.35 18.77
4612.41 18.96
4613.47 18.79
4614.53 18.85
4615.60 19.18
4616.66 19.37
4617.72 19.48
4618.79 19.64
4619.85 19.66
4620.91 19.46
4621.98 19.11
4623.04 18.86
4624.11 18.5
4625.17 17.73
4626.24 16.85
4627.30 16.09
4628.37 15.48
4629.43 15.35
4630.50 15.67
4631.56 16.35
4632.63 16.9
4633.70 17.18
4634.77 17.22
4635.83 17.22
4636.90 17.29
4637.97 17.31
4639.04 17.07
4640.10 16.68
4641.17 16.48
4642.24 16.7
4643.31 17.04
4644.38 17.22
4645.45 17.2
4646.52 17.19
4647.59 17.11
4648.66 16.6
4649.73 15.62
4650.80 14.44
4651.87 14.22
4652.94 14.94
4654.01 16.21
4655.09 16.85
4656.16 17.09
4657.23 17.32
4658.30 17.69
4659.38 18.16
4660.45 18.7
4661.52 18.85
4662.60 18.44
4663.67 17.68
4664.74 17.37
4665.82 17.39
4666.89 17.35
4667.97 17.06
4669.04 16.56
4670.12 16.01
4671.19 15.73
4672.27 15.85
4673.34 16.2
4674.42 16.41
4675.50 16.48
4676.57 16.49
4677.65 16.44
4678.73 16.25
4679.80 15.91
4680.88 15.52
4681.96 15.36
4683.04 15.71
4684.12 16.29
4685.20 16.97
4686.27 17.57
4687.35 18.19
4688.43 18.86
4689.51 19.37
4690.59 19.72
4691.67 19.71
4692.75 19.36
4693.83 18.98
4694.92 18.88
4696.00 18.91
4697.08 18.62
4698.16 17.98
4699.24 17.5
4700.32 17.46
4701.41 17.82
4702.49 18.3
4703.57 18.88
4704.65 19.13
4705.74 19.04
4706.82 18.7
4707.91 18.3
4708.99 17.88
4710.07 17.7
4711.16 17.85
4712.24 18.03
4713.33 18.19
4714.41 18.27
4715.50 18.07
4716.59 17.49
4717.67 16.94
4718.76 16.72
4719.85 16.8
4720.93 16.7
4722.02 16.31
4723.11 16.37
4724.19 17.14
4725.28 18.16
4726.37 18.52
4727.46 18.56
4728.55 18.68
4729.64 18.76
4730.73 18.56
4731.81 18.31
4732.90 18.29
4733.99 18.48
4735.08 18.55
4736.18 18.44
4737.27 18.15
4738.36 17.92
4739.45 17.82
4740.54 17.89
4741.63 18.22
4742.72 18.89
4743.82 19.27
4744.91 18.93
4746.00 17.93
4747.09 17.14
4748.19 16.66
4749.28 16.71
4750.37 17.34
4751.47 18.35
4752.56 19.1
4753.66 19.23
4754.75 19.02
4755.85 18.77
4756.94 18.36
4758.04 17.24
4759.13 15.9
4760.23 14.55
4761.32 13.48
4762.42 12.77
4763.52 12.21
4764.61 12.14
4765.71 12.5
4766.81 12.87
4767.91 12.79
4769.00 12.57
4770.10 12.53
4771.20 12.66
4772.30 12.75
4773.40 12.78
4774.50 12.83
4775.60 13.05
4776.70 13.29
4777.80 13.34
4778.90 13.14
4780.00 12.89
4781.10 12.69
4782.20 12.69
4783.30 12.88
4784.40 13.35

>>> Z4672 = -2.3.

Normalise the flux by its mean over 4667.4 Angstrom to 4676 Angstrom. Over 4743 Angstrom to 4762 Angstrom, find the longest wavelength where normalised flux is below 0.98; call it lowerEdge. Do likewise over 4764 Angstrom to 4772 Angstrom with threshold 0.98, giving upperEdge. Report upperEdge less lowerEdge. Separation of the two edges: 9.9 Angstrom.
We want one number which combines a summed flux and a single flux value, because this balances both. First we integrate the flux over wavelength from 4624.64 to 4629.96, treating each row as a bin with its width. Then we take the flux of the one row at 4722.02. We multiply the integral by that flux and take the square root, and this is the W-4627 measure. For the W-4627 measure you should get 37.6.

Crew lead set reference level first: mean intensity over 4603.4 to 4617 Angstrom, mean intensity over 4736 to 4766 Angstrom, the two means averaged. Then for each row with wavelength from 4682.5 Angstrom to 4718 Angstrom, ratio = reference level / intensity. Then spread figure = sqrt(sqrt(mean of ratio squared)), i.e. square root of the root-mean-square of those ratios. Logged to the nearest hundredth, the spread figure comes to 0.98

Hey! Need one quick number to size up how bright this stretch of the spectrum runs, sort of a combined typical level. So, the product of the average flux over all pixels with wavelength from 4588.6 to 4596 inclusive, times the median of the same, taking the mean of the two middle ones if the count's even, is 273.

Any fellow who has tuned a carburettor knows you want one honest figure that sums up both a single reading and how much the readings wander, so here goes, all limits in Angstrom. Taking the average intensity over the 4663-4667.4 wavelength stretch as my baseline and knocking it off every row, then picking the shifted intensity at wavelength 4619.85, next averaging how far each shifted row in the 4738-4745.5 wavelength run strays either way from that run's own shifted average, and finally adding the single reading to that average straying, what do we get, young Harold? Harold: 3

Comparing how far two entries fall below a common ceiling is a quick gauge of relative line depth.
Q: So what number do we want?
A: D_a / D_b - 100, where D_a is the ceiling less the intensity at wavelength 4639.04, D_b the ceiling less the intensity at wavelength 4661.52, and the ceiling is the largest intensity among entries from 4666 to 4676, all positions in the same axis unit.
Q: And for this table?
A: -100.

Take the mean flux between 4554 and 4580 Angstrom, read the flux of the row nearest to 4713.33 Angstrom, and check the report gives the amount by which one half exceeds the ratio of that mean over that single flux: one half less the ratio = -0.45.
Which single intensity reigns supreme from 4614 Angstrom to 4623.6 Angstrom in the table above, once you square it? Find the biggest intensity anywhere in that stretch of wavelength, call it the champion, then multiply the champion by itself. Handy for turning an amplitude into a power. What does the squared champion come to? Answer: 387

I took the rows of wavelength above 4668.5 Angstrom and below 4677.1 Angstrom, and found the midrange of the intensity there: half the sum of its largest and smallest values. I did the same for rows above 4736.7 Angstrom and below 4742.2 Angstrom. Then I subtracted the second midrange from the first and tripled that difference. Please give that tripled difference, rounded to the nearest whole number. -6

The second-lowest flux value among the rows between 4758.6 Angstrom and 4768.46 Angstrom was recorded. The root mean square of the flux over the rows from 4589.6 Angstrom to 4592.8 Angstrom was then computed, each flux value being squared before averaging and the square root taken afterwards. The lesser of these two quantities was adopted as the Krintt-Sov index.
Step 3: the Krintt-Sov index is 12.2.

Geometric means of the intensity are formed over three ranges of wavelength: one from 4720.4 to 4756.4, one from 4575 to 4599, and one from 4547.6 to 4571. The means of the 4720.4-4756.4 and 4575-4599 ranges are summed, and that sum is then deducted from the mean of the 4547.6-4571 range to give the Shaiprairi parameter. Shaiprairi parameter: -18.6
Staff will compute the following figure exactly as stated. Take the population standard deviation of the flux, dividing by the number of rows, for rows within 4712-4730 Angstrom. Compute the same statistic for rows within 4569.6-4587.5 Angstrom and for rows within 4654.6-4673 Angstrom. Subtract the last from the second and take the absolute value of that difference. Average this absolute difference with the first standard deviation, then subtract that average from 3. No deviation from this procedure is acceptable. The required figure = 2.43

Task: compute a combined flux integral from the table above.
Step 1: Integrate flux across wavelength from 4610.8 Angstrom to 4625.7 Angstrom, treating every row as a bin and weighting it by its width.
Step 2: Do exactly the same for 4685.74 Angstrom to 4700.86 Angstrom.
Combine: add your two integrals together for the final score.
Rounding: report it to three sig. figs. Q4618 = 565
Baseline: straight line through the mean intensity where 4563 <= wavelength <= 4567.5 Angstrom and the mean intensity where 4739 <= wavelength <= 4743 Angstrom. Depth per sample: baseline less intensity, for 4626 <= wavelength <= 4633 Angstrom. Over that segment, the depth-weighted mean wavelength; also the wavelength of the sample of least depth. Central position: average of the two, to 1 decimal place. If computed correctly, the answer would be 4631.0 Angstrom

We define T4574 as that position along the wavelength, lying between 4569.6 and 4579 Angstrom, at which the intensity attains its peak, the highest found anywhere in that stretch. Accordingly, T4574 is 4574.33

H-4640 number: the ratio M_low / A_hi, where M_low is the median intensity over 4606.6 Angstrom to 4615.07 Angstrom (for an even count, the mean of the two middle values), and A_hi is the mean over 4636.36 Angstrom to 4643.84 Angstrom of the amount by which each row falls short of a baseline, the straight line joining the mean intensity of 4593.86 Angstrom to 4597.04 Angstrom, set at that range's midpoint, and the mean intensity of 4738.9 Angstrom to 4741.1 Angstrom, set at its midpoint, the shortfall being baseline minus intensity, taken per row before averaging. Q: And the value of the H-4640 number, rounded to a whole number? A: 22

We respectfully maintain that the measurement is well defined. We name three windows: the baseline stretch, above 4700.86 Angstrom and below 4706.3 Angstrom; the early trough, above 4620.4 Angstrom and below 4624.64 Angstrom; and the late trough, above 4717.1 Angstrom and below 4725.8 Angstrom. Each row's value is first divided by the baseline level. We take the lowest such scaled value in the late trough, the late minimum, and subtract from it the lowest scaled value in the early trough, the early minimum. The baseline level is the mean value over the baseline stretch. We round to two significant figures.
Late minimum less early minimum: -0.12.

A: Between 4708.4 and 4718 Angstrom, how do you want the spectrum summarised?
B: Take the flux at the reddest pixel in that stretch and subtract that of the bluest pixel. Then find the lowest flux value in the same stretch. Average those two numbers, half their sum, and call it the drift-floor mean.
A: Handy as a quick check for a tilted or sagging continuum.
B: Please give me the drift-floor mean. 8.0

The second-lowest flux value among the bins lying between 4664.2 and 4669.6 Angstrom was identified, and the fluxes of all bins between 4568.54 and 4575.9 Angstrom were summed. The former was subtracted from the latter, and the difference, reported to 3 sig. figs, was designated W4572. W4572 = 111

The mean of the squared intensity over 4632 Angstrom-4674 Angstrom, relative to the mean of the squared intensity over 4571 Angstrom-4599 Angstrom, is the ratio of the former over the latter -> 1.01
